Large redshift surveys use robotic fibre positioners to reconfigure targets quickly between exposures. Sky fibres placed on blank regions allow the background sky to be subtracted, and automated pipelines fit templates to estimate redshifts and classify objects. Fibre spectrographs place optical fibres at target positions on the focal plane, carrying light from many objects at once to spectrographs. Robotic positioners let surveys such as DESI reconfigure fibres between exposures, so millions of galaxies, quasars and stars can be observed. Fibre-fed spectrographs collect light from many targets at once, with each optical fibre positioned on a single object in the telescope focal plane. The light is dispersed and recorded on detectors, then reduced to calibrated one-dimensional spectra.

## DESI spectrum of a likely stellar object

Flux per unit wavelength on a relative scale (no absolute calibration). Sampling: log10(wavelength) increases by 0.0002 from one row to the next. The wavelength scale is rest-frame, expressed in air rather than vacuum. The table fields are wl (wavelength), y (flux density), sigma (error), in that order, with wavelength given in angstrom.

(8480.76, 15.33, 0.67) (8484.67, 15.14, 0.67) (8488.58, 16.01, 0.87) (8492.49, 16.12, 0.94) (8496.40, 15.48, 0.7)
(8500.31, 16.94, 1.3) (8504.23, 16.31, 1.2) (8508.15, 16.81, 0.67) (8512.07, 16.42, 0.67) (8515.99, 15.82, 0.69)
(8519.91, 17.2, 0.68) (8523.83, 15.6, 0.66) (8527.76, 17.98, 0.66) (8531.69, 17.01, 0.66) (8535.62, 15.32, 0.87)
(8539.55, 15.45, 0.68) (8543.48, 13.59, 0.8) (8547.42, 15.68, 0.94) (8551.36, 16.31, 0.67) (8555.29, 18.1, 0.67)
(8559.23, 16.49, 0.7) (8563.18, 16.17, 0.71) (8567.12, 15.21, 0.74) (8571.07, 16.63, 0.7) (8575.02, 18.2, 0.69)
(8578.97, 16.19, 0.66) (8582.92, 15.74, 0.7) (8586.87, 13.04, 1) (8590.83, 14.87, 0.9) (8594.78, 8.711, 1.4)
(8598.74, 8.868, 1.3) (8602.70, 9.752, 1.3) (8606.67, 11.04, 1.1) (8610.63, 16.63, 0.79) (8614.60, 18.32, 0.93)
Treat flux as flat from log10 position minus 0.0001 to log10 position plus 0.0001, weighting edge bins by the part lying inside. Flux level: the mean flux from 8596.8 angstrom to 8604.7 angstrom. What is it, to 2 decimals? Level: 9.31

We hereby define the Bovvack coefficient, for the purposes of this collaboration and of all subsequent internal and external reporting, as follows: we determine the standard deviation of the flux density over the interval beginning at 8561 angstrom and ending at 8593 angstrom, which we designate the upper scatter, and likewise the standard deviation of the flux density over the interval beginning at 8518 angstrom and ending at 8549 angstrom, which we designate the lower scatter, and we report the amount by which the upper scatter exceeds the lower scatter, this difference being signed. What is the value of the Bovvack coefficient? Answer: 0.1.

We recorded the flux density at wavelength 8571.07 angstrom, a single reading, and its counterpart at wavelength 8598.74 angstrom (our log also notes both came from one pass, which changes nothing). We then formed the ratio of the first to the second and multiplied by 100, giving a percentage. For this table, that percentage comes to 188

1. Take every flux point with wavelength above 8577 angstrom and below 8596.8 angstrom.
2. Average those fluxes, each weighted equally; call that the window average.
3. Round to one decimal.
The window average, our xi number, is 13.7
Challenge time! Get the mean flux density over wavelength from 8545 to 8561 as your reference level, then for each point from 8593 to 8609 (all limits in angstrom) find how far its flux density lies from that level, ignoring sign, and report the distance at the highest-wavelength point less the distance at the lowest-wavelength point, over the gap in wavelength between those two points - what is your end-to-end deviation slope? -0.20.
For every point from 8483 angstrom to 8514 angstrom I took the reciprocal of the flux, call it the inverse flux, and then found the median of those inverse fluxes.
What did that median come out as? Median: 0.062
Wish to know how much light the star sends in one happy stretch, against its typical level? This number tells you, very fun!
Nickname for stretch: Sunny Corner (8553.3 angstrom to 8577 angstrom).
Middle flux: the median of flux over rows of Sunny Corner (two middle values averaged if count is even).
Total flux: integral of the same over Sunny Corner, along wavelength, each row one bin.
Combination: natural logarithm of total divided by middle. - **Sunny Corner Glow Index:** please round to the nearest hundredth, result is 3.18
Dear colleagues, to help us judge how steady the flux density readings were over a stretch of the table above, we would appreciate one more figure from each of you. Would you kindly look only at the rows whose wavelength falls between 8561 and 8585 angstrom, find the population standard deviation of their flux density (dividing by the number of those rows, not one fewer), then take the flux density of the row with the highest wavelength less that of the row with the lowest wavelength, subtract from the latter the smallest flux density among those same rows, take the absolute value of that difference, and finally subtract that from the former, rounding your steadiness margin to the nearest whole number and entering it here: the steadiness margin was -15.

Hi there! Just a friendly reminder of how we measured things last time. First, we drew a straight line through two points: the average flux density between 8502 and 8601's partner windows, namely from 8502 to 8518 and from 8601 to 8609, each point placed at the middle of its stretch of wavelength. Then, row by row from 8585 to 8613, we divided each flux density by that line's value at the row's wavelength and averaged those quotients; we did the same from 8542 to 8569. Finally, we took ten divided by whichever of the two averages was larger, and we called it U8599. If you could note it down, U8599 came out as 8.5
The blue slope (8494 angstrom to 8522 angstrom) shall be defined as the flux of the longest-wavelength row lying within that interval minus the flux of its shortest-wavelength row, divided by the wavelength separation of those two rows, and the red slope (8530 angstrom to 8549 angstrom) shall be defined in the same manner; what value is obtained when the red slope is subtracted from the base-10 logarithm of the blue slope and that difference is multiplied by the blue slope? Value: -0.077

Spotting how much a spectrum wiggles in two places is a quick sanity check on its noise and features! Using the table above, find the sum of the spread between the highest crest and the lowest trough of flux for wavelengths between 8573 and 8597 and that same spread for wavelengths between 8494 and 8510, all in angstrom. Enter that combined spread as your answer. 10.9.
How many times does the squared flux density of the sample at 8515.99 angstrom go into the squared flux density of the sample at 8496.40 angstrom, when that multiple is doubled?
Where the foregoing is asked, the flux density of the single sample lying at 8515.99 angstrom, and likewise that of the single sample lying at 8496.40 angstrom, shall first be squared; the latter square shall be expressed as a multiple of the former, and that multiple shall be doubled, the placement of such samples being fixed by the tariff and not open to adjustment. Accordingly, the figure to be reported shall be 1.9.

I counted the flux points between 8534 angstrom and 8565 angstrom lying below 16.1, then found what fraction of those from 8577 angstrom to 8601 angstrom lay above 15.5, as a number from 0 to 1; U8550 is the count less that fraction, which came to 3.7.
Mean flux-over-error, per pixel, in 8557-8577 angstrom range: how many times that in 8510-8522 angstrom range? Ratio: 1.0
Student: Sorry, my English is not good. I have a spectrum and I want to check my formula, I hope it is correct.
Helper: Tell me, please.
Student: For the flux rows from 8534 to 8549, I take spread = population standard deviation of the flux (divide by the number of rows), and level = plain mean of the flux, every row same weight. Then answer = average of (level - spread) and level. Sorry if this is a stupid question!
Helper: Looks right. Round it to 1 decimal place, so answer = 14.6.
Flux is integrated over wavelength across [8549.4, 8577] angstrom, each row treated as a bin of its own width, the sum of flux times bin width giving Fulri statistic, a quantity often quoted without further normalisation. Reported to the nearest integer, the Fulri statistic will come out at 462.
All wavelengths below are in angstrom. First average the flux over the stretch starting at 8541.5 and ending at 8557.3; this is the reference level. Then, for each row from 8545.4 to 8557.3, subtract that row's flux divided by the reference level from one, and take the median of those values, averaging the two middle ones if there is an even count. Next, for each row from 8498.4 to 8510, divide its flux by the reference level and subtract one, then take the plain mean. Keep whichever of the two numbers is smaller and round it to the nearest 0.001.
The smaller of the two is -0.024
